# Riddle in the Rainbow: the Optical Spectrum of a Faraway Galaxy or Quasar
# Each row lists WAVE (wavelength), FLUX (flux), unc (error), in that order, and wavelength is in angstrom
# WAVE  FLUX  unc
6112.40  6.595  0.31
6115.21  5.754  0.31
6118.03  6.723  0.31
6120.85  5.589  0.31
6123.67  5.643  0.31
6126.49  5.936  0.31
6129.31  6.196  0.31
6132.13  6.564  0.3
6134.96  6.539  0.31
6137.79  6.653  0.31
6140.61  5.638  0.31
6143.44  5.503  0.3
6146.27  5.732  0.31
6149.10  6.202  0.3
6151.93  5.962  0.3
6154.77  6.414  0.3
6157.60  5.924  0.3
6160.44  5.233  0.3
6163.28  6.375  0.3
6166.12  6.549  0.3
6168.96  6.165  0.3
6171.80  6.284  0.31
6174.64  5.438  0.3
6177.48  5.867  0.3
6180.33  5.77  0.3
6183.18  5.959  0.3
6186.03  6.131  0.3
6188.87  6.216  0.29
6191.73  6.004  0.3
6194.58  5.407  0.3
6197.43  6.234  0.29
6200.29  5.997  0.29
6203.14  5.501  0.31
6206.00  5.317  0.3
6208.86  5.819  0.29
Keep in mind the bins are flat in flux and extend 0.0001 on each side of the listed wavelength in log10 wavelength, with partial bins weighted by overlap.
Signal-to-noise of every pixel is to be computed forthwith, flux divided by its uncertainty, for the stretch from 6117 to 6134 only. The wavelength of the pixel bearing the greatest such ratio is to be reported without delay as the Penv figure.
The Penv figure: 6132.13 angstrom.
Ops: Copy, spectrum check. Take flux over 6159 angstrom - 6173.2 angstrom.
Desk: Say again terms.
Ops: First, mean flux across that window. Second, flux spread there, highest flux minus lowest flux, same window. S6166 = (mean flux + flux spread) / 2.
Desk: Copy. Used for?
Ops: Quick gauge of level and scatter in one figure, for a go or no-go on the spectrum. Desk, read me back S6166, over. 3.72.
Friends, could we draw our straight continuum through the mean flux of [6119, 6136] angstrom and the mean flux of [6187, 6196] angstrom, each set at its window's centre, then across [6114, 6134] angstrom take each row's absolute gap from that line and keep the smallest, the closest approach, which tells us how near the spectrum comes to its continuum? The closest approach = 0.12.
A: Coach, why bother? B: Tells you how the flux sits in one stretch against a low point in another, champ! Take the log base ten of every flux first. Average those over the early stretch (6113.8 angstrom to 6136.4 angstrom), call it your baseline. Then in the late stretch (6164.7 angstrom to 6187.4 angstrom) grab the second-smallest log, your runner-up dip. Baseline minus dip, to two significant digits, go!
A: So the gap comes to 0.024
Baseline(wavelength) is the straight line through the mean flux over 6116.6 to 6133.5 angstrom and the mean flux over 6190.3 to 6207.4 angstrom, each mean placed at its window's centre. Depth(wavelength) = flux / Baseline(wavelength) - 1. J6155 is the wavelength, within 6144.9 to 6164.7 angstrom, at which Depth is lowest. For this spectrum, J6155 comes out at 6160.44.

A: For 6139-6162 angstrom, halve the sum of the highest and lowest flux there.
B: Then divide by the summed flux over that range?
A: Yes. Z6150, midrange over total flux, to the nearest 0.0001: 0.1249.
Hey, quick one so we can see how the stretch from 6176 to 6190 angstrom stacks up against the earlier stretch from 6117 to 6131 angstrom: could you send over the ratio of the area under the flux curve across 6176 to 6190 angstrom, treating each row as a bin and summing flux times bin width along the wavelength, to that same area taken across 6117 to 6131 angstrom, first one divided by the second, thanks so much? 1.00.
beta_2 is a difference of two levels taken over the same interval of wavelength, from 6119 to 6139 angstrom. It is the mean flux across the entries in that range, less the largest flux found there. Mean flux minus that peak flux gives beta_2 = -0.49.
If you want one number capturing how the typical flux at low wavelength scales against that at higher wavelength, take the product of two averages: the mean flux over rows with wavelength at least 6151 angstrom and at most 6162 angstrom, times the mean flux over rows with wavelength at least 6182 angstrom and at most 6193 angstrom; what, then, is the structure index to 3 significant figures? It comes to 35.8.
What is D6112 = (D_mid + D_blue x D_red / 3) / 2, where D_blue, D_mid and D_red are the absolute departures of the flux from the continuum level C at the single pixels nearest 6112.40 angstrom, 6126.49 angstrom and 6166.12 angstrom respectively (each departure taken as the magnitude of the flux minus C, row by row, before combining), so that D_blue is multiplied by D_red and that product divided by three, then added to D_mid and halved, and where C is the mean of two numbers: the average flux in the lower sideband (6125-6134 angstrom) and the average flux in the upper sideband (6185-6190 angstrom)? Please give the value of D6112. 0.16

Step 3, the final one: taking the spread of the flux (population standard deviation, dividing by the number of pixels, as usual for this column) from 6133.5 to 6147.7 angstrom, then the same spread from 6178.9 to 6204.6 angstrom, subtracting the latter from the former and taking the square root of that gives 0.45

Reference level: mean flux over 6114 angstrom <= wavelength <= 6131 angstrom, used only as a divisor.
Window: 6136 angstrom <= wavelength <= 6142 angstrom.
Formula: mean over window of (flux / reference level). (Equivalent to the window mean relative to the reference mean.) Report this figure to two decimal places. 1.03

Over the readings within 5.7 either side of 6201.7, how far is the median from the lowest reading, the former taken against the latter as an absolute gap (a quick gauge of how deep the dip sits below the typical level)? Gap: 0.43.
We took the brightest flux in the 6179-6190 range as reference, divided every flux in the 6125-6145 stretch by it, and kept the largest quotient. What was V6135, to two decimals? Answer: 1.07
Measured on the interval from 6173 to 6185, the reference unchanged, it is 0.96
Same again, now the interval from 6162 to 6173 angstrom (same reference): 1.05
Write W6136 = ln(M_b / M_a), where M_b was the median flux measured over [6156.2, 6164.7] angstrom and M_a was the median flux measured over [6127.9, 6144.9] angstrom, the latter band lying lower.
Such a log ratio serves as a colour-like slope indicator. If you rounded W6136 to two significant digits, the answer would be -0.072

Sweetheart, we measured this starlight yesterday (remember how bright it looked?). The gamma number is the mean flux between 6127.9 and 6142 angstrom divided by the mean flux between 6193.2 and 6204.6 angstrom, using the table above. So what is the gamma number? 1.09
